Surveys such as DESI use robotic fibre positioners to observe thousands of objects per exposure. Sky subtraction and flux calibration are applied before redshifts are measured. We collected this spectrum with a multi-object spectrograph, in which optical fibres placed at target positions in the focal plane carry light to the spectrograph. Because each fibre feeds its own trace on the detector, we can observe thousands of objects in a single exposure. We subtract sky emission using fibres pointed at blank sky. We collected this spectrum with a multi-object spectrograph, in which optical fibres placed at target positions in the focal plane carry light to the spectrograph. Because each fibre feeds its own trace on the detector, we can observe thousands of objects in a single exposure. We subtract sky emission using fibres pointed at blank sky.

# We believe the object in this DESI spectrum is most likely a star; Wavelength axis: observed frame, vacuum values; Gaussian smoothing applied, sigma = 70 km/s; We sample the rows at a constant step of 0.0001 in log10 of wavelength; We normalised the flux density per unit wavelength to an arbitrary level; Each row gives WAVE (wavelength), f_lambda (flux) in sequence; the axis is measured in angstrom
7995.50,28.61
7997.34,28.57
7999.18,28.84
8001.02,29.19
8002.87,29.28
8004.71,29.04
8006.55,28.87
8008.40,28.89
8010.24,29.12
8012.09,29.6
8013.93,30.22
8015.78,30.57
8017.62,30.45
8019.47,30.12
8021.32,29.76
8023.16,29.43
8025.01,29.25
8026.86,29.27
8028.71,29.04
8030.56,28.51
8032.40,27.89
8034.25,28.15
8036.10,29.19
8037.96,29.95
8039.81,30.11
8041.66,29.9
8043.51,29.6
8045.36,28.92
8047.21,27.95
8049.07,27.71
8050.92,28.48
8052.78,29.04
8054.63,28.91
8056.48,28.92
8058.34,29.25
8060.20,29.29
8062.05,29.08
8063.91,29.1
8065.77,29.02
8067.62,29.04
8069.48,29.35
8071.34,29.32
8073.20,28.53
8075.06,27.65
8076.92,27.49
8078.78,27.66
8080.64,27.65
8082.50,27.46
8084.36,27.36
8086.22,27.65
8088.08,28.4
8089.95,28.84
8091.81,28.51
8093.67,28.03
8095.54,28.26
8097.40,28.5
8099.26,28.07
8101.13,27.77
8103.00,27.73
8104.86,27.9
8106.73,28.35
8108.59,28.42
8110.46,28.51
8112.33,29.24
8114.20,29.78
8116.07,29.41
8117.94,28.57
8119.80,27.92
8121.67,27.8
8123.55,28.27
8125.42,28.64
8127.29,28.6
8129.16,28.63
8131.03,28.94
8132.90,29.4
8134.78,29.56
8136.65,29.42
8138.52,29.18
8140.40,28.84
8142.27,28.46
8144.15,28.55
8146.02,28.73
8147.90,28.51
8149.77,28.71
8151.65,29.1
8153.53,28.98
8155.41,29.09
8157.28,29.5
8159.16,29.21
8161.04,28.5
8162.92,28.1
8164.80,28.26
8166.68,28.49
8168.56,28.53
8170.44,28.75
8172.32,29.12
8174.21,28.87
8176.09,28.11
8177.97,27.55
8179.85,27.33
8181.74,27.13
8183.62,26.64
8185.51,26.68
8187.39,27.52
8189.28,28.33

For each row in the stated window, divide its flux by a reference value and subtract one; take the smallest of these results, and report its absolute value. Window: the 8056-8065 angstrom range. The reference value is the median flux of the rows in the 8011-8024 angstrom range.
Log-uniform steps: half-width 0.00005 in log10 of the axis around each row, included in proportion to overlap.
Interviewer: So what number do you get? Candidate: 0.040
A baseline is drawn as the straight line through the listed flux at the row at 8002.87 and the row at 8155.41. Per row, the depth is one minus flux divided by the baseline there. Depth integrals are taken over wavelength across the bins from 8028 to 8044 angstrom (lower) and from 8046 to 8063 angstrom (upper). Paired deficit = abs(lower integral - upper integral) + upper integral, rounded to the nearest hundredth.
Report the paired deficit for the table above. 0.50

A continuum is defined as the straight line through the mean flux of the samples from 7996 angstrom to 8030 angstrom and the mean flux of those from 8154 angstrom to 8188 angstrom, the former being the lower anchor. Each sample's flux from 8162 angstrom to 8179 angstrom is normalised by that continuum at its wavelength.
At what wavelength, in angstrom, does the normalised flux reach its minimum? 8177.97 angstrom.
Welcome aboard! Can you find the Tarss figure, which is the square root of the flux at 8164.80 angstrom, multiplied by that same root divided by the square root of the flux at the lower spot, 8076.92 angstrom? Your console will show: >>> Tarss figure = 5.39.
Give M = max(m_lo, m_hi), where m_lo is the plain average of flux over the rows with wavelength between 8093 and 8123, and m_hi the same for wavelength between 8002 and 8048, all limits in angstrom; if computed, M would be 29.3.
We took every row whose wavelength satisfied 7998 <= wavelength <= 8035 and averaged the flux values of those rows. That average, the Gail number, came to 29.3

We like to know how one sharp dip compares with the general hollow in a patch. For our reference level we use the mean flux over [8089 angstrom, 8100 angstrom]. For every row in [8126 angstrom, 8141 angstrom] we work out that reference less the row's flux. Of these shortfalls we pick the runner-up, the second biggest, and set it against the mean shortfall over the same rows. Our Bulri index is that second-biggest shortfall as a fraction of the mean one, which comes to 0.4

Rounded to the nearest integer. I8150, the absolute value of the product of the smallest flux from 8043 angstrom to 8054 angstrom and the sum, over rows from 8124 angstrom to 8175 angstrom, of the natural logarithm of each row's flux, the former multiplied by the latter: 2515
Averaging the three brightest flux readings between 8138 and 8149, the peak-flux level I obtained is 28.9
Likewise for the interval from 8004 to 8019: 30.4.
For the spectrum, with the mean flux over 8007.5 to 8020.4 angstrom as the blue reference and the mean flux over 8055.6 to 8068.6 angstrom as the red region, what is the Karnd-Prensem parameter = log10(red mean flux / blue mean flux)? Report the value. -0.011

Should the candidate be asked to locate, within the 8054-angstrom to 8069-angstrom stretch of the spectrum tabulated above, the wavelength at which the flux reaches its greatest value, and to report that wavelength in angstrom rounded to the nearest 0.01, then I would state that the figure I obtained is 8060.20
